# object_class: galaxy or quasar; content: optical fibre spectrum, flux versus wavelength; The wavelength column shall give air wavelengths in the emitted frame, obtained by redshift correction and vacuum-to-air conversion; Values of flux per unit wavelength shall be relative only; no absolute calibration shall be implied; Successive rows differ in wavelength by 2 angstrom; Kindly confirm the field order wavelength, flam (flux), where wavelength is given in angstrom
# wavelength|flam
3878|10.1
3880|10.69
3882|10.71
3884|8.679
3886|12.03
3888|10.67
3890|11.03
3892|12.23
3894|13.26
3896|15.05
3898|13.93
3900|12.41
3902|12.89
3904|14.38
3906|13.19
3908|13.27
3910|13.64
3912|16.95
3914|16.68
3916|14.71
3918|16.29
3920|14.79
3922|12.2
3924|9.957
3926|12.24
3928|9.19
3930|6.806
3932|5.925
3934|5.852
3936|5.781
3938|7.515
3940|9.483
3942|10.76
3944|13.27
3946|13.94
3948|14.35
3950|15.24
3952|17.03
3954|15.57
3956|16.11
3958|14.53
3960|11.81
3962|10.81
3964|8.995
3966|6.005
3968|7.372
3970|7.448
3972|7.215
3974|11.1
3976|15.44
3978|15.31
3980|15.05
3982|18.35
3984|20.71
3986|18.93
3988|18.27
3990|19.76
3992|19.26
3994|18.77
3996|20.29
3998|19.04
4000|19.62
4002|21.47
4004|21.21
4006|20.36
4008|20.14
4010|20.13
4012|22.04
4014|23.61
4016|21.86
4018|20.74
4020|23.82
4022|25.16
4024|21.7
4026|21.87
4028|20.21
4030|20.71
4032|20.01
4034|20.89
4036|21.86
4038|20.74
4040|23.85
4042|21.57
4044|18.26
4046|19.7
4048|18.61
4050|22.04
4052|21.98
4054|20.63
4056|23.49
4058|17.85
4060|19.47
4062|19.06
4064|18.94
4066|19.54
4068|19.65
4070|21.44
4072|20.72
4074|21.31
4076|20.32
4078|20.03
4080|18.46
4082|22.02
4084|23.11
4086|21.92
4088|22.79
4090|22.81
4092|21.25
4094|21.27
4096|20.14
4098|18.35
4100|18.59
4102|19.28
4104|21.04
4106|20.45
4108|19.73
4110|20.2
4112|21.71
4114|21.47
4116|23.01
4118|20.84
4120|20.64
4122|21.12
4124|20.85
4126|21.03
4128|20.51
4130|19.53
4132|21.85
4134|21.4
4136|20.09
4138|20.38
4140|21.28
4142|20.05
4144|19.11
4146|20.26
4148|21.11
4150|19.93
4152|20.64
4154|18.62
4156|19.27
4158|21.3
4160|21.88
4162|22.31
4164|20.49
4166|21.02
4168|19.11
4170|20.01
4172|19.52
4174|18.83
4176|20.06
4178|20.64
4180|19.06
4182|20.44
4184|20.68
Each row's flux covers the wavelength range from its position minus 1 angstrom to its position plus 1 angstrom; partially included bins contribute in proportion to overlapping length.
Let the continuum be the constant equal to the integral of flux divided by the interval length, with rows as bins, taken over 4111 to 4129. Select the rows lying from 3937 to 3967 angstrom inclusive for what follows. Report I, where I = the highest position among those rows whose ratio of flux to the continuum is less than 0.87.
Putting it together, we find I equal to 3966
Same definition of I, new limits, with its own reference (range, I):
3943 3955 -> 3954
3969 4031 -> 3988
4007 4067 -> 4058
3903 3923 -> 3922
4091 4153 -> 4098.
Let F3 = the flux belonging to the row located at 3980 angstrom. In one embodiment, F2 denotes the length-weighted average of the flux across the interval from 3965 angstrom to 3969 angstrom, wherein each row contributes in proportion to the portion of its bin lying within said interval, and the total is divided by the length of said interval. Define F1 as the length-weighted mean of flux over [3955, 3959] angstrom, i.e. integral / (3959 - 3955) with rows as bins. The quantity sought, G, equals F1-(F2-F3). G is 24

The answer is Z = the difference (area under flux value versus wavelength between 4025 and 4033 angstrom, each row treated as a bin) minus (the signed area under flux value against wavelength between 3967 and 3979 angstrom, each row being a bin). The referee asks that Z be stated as 38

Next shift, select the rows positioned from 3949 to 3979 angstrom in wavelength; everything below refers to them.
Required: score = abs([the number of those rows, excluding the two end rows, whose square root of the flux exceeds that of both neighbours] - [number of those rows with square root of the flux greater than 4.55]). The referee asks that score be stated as 4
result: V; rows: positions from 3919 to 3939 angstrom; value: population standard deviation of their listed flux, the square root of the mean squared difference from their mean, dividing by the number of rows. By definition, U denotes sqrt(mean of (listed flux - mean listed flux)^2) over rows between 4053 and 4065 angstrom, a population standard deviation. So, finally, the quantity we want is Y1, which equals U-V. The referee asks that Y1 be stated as -1.2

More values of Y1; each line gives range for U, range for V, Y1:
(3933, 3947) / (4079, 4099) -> 1.4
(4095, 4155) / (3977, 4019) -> -0.9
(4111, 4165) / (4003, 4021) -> -0.4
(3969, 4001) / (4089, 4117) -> 2.9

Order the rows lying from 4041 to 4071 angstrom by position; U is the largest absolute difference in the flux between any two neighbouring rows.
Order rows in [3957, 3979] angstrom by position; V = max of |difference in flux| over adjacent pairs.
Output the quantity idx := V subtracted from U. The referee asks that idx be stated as 1.3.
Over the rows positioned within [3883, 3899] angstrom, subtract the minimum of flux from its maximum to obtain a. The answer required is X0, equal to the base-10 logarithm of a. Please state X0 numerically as 0.80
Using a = 6.4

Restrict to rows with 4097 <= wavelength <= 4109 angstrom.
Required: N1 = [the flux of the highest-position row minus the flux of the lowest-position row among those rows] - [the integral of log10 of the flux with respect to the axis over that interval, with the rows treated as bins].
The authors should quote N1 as -14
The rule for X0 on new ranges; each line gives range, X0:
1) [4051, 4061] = 0.75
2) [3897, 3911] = 0.29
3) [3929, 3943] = 0.70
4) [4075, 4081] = 0.27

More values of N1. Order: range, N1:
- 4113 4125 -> -17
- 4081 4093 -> -17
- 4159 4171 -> -18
